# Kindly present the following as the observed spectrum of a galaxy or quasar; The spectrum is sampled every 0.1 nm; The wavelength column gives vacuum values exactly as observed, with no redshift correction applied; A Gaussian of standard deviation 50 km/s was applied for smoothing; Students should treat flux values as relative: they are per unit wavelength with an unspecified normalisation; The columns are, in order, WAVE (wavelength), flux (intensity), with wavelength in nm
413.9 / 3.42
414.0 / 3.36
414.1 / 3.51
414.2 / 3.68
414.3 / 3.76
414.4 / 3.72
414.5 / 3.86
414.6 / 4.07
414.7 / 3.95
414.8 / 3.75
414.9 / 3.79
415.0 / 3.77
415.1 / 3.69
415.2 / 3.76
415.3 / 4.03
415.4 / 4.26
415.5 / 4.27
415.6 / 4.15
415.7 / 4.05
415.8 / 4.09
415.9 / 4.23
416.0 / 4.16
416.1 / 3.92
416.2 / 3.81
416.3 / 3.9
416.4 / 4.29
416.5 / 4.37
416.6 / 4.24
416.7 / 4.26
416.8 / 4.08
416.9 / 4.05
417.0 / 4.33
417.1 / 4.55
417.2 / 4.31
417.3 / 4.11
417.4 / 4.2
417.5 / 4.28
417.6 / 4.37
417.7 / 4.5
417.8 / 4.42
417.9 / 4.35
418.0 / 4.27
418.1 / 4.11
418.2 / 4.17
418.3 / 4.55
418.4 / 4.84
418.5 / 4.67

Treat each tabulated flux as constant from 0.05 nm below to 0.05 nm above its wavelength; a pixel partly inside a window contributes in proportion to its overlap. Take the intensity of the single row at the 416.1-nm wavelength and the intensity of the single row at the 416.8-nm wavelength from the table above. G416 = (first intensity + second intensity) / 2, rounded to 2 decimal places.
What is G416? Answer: 4.00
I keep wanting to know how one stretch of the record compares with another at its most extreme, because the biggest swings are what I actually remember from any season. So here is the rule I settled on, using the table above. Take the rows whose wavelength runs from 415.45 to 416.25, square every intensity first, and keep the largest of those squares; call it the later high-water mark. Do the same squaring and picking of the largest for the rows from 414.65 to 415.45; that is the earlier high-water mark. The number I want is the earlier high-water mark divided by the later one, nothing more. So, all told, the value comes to 1.00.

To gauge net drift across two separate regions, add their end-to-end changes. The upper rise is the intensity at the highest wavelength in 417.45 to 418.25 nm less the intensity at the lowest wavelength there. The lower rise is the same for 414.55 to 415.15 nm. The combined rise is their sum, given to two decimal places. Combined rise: -0.49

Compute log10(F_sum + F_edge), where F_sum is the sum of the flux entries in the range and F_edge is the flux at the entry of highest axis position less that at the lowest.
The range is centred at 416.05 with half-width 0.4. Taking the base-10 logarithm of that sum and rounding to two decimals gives 1.51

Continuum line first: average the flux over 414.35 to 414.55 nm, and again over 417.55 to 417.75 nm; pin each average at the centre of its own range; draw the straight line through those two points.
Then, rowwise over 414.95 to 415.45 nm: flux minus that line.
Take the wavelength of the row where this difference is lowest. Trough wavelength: 415.1 nm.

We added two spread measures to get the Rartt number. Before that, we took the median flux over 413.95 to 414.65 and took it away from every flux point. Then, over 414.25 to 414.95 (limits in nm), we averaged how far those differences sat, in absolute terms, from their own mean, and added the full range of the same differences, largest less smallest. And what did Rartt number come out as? 0.45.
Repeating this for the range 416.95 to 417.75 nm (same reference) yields 0.55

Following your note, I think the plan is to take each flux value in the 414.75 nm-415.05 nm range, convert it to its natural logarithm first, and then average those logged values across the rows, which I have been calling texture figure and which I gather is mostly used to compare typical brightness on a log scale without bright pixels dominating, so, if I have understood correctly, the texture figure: 1.33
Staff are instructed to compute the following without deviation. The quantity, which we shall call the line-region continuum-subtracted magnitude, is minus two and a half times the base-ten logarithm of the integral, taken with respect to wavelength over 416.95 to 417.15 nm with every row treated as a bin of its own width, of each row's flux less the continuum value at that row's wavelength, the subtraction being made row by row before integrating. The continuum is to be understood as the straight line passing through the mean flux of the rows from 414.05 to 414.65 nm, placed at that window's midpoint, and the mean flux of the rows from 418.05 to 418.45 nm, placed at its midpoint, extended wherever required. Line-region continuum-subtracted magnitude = 3.4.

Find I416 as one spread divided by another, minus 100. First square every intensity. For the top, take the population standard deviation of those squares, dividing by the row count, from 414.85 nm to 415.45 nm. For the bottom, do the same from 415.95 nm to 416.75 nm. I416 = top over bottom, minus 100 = -99.0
